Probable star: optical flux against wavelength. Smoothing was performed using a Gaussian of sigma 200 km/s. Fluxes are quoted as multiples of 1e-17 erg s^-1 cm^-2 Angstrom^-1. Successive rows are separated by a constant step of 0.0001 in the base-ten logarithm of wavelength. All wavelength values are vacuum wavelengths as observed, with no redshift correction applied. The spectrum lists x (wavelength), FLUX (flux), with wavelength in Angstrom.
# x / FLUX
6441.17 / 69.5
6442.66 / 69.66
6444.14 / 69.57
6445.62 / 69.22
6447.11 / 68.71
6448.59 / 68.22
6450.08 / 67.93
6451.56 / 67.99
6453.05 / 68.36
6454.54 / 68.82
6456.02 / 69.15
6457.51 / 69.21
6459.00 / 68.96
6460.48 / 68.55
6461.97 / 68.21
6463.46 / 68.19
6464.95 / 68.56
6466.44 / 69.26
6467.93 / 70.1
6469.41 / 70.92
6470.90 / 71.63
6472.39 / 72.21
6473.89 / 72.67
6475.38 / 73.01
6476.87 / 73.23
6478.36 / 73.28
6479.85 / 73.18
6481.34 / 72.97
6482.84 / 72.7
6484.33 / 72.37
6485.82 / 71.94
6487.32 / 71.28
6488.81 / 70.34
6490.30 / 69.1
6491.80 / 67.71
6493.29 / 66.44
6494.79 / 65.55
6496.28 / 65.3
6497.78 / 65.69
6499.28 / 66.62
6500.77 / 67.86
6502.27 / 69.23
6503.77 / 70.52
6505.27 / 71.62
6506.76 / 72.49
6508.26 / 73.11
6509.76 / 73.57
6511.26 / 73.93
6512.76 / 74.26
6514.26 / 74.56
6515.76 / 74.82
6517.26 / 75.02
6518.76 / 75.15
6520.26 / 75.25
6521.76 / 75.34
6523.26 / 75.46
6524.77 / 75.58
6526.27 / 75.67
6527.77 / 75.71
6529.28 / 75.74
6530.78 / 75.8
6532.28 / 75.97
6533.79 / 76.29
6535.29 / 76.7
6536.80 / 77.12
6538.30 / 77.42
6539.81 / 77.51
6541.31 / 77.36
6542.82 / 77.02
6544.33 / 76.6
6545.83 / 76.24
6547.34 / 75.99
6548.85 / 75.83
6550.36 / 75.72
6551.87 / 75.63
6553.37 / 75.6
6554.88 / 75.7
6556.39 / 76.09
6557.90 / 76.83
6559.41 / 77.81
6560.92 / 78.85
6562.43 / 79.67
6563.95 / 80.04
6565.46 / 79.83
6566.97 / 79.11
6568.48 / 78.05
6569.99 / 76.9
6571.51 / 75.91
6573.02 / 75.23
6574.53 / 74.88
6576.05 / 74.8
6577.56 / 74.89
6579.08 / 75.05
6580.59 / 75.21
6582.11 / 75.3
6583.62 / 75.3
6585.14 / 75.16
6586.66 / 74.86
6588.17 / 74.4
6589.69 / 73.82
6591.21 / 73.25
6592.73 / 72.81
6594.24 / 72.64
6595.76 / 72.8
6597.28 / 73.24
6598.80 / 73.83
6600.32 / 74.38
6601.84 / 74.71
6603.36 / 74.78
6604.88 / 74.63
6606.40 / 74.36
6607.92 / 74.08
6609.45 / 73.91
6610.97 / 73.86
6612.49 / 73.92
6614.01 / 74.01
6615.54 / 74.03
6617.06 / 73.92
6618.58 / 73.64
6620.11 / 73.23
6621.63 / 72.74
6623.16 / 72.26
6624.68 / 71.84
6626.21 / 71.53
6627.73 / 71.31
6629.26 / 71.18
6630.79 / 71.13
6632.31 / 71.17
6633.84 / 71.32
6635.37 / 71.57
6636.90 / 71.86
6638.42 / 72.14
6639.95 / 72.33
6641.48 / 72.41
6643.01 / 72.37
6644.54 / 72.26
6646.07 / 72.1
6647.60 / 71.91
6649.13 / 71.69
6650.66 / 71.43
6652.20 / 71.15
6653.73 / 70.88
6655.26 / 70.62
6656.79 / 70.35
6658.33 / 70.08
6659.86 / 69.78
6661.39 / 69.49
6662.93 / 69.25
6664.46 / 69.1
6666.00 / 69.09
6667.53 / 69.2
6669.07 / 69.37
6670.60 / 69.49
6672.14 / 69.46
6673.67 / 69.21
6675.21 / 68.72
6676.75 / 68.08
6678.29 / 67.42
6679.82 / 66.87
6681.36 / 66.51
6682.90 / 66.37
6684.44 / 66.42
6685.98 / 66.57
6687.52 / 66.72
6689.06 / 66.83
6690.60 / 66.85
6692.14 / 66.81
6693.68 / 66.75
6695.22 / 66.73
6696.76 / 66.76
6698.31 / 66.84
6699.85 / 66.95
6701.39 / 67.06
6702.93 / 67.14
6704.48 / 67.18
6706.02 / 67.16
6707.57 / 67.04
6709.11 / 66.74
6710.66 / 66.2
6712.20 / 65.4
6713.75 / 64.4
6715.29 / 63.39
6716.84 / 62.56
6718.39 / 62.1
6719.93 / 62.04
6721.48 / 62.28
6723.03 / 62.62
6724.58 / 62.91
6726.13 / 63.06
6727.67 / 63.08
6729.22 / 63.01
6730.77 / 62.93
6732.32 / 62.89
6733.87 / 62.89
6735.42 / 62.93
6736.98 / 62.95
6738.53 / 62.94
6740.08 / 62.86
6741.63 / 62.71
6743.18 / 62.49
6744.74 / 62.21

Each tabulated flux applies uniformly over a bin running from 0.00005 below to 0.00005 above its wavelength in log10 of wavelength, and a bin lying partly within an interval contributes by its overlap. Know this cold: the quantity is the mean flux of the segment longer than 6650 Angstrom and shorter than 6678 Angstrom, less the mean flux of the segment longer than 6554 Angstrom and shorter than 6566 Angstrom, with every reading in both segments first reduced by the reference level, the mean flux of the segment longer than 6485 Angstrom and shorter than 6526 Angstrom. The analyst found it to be -8.4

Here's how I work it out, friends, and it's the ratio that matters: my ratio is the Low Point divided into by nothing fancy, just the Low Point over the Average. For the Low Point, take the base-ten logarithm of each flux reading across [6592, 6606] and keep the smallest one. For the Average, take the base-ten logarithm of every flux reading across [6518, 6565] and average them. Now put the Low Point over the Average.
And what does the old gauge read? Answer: 0.99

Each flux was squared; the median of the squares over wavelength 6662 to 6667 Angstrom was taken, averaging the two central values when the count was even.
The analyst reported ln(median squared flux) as 8.47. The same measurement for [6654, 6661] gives 8.50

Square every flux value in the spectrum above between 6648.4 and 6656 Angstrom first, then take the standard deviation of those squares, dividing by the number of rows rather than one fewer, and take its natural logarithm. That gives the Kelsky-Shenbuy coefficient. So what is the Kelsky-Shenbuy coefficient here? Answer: 4.0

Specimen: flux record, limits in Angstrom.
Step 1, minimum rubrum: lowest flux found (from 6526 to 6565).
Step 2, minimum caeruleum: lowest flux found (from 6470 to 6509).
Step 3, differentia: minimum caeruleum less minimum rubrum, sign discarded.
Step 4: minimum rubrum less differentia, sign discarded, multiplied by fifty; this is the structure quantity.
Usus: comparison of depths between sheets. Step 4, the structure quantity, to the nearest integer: 3265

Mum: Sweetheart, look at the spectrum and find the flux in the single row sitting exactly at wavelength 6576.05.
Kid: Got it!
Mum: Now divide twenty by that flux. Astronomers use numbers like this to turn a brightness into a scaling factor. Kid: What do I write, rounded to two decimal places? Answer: 0.27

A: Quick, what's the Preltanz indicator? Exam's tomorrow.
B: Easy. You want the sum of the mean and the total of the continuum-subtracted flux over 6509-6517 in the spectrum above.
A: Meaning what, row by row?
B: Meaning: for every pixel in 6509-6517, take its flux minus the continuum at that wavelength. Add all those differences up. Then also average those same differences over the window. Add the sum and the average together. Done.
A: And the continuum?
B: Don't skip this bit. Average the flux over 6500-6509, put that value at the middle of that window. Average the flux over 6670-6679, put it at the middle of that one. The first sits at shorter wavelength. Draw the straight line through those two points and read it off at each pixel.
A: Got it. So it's 21.1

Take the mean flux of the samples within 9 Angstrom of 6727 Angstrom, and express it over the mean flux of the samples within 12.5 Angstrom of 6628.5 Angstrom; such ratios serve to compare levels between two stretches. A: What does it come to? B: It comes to 0.87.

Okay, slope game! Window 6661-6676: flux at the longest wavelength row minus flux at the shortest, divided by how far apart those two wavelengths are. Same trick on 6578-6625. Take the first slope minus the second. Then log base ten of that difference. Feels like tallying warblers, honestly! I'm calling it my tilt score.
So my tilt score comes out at -1.83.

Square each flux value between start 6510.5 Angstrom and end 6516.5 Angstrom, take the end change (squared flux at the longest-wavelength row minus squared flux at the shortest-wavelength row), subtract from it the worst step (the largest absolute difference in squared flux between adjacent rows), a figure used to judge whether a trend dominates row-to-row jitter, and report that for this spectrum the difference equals 83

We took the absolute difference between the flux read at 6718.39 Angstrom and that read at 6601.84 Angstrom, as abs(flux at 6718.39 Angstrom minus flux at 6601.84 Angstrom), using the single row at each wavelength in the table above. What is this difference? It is 13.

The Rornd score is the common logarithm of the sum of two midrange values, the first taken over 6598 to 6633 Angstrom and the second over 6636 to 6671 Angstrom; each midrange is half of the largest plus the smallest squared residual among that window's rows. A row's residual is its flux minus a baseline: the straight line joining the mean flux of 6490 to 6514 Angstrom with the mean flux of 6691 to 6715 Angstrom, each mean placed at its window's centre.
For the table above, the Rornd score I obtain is 1.63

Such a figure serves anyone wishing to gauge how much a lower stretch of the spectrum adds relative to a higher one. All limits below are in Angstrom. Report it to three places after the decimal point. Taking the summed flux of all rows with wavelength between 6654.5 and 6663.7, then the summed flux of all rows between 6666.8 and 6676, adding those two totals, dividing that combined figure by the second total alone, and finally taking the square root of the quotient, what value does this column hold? 1.418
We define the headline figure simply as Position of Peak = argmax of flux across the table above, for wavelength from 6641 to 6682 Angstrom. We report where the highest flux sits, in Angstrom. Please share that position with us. 6641.48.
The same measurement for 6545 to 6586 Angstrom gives 6563.95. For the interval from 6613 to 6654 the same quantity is 6615.54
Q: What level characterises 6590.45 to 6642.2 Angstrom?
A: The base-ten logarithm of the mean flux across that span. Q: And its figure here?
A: 1.863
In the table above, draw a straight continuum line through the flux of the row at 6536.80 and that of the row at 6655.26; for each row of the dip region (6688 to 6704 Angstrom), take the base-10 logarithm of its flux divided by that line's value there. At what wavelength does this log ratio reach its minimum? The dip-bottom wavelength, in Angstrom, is 6689.06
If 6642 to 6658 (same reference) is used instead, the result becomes 6656.79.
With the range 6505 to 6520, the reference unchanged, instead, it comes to 6505.27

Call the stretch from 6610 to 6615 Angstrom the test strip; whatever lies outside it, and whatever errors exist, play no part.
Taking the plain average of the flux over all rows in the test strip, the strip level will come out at 73.9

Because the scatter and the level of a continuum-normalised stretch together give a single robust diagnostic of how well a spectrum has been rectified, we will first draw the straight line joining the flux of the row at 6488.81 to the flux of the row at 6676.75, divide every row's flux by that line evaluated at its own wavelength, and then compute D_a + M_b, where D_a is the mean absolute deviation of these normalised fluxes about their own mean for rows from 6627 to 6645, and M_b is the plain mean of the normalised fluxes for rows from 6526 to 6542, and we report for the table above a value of 1.10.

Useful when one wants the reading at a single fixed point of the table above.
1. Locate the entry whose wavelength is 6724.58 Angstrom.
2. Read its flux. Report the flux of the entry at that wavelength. 62.91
